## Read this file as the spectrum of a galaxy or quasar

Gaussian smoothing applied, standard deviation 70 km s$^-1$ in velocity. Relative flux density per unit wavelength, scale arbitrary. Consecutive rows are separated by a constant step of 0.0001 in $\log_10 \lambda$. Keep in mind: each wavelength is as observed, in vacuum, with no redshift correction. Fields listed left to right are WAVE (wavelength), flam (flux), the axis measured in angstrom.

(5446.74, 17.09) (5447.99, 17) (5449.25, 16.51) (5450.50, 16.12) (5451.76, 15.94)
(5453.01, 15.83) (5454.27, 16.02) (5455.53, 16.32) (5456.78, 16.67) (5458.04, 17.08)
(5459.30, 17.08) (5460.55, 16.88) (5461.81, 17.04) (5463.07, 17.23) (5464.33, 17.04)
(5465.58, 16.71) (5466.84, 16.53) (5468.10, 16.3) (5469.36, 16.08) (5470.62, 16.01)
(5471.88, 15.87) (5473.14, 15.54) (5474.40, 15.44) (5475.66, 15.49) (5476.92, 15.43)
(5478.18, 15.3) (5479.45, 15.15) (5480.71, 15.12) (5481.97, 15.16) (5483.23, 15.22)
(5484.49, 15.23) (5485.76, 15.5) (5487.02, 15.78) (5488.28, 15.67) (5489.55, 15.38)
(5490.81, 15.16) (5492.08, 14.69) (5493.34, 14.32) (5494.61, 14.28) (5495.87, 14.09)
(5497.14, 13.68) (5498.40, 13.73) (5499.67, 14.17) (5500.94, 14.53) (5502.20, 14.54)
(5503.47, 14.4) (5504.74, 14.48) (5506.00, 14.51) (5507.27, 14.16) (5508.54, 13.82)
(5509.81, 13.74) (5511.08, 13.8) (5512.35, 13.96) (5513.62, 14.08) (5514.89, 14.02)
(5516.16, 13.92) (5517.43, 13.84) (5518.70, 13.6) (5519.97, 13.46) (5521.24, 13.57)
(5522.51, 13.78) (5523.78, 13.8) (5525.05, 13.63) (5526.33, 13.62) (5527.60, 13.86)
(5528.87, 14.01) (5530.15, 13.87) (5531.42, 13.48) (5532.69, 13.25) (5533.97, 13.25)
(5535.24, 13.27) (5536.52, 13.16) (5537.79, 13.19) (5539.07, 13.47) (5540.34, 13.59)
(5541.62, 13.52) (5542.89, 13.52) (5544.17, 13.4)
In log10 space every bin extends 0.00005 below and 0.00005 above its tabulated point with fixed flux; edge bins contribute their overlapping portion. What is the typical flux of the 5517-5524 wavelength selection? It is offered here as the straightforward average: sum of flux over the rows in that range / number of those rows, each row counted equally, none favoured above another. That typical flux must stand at 13.7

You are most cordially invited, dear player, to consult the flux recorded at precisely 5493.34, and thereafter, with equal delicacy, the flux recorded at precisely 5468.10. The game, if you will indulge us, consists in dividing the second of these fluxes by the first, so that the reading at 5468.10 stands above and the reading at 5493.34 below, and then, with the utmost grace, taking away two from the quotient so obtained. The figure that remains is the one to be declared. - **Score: -0.86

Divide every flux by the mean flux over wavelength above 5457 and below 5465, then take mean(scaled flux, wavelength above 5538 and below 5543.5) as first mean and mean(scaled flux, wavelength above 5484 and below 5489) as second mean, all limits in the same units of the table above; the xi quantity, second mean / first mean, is 1.15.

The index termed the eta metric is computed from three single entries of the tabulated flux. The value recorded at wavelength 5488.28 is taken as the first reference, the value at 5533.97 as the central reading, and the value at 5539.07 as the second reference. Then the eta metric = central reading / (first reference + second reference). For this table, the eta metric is 0.45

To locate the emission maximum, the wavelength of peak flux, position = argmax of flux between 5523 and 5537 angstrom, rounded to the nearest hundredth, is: 5528.87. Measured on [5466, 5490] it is 5466.84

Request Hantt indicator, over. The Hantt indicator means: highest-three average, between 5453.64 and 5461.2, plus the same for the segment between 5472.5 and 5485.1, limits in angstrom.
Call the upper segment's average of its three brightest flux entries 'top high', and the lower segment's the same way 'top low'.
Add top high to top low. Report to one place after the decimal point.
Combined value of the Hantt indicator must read 32.5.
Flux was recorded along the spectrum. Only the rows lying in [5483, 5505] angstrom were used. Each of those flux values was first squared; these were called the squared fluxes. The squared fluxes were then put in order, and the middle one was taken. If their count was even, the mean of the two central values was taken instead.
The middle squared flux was 211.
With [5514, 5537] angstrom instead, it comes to 186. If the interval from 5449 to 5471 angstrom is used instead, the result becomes 273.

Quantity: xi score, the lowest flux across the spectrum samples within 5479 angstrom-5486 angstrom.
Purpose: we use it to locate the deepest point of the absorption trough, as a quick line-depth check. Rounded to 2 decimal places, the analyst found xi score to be 15.12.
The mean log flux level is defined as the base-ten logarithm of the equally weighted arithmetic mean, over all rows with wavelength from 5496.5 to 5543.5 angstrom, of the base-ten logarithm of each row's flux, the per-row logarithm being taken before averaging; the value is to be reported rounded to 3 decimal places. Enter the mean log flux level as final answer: 0.057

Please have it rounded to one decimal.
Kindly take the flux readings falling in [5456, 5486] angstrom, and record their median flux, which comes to 15.9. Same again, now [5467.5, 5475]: 15.9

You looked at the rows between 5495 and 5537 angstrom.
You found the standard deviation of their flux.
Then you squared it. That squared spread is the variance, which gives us 0.14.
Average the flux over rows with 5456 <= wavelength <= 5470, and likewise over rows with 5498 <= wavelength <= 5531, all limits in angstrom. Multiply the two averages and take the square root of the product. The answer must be 15.3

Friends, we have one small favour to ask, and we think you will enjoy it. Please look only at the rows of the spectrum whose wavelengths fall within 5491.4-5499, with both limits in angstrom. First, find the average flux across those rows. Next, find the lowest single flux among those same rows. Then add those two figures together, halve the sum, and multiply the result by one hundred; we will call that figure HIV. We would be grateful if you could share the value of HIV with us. 1391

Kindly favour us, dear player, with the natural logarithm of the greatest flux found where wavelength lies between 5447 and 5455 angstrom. 2.83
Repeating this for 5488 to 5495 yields 2.75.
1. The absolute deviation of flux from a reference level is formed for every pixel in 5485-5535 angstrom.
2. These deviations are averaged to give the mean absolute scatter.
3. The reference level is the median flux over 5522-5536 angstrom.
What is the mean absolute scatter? 0.57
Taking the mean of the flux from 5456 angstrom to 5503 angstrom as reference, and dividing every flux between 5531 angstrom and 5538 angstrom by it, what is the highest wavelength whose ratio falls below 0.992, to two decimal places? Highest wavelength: 5537.79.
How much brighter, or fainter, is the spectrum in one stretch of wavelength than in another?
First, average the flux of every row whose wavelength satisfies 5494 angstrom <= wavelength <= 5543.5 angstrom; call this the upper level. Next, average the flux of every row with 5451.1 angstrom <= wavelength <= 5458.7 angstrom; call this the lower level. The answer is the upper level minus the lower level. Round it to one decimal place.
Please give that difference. -2.5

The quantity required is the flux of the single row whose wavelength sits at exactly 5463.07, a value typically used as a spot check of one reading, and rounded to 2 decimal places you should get 17.23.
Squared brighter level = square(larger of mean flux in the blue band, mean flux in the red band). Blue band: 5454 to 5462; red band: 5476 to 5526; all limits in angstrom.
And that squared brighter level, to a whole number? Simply 280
